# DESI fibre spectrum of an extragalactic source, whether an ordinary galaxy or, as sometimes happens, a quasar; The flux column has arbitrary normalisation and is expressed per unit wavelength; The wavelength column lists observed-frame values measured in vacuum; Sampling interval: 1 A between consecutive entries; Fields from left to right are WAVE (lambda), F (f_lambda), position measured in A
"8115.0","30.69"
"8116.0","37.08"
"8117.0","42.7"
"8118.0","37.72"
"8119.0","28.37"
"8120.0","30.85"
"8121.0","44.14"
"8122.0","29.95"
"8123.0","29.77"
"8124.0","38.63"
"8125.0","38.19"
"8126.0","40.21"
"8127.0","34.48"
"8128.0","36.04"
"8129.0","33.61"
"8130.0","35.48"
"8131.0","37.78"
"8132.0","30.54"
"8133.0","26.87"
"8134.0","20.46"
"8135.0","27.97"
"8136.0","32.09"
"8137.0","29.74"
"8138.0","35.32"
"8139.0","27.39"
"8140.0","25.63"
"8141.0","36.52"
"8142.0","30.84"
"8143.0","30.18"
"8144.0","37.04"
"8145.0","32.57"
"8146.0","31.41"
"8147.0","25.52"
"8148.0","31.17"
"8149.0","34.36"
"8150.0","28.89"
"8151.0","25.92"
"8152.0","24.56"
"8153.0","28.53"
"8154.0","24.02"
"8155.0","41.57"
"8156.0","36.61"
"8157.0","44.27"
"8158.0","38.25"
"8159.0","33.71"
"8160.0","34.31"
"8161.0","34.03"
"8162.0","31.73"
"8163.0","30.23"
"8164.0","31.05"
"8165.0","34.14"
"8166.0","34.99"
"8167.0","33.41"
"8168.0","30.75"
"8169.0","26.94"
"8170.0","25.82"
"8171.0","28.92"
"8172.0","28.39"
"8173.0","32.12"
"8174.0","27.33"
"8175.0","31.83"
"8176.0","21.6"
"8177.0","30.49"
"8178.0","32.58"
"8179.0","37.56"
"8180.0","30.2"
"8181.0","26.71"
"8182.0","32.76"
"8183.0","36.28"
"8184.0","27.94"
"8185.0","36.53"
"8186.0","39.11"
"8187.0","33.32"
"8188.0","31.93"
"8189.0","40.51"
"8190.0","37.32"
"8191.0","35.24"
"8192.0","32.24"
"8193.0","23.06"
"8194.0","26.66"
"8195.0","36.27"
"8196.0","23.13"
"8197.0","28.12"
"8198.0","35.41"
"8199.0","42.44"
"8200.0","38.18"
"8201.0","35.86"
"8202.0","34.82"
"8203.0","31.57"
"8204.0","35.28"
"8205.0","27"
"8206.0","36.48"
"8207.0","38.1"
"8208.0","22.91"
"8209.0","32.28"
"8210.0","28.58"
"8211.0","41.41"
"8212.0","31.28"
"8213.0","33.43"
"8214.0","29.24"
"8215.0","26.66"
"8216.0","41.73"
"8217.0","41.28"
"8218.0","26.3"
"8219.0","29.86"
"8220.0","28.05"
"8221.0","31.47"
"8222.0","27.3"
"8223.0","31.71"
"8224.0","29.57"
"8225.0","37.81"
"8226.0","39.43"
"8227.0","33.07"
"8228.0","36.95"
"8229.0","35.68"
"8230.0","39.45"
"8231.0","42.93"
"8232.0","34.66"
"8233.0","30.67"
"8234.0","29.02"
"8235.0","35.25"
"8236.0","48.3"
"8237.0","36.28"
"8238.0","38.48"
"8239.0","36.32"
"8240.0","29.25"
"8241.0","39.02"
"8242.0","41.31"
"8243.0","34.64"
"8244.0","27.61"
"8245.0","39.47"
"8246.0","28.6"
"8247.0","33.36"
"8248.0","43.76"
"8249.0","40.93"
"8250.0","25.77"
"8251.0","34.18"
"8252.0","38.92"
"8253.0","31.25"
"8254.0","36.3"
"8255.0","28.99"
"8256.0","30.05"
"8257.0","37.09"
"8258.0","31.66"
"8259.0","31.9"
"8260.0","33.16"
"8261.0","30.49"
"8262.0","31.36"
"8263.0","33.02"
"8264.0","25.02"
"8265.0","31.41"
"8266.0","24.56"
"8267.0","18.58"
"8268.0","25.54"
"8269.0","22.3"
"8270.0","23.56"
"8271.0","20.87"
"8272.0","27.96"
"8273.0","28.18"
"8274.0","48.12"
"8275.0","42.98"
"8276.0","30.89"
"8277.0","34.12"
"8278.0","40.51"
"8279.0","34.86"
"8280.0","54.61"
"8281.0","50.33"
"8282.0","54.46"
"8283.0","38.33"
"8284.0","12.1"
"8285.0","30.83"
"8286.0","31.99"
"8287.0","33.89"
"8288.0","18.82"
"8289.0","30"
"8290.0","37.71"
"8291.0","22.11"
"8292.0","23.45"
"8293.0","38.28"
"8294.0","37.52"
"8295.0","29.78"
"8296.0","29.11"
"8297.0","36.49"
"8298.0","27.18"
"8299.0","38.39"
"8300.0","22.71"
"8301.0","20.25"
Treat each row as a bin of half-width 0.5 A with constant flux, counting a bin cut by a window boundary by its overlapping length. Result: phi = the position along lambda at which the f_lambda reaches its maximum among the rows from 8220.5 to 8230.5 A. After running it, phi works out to 8230.0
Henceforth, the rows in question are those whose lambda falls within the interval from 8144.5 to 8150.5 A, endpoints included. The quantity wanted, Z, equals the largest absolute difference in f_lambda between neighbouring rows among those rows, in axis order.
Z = 5.9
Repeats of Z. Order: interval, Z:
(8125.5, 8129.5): 5.7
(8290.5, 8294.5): 14.8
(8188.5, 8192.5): 3.2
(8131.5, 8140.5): 7.9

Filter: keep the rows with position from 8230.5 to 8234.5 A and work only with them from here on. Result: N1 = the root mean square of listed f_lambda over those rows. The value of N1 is 35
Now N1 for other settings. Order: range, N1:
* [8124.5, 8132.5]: 36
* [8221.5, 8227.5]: 33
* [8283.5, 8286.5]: 27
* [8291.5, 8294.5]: 34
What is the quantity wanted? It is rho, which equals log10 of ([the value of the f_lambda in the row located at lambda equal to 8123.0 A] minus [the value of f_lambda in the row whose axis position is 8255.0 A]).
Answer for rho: -0.1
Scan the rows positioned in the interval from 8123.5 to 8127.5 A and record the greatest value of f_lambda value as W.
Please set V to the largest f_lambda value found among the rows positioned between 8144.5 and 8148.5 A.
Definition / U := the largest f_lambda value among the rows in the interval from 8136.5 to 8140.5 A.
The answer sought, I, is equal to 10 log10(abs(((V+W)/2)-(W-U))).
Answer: 15.0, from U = 35.32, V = 32.57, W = 40.21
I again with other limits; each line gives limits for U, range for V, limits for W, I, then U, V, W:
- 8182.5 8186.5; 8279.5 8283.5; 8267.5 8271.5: 17.3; 39.11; 54.61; 25.54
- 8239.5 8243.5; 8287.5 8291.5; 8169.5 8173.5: 16.4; 41.31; 37.71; 32.12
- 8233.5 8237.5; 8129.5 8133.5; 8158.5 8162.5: 17.0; 48.3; 37.78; 34.31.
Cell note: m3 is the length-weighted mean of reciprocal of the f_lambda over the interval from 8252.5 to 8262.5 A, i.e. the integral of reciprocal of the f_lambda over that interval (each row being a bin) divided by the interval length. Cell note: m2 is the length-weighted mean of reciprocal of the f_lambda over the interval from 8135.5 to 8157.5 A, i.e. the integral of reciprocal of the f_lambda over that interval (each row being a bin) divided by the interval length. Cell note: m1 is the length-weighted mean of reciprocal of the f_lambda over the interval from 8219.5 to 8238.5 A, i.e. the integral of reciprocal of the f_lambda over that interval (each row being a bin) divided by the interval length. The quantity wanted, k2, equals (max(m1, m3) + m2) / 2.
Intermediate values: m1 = 0.0291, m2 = 0.0325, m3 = 0.0312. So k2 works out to 0.0319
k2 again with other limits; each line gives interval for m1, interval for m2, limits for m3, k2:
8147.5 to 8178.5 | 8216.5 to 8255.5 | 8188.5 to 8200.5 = 0.0311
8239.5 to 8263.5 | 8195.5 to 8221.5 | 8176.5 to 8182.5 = 0.0317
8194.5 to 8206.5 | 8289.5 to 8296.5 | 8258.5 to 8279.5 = 0.0341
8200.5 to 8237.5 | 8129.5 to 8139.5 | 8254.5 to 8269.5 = 0.0347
